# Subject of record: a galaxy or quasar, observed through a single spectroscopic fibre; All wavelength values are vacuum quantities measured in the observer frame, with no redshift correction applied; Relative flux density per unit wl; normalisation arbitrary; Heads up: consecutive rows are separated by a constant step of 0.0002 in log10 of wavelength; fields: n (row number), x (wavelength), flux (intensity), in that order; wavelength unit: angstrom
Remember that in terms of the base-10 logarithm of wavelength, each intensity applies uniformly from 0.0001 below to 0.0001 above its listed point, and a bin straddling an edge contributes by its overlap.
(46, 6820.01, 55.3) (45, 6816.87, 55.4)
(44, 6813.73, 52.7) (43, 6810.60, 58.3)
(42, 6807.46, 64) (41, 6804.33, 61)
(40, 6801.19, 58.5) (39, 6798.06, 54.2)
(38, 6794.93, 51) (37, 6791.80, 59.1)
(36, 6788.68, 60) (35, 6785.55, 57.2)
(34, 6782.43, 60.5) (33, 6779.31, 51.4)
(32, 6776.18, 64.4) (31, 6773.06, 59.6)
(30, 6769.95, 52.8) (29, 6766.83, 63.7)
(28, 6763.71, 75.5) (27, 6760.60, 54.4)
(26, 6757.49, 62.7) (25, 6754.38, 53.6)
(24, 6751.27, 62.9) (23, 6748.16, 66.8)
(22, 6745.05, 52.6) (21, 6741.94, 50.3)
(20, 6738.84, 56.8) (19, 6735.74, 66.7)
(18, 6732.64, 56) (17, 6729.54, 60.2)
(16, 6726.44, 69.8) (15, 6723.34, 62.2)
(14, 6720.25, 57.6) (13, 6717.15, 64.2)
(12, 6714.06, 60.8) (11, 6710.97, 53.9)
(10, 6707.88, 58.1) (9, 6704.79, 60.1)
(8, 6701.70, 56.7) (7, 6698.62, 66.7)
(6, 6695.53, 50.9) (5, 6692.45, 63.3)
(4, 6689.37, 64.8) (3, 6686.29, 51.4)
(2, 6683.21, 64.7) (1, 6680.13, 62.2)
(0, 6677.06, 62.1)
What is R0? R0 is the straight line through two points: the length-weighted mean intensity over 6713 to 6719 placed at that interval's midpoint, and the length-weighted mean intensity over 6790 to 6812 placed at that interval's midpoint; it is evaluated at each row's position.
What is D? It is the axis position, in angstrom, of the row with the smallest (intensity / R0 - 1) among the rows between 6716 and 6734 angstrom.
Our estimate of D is 6732.64 angstrom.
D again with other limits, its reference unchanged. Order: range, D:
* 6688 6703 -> 6695.53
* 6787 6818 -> 6794.93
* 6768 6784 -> 6779.31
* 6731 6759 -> 6741.94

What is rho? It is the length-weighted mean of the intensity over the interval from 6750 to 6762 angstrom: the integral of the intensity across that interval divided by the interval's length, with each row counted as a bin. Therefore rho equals 58.4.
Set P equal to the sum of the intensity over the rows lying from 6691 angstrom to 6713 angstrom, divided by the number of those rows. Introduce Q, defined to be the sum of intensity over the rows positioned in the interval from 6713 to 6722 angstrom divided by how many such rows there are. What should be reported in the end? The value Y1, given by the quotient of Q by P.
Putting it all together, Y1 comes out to 1.04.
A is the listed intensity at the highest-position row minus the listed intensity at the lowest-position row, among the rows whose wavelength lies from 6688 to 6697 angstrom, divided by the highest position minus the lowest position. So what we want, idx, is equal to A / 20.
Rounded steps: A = -2.3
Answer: -0.113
